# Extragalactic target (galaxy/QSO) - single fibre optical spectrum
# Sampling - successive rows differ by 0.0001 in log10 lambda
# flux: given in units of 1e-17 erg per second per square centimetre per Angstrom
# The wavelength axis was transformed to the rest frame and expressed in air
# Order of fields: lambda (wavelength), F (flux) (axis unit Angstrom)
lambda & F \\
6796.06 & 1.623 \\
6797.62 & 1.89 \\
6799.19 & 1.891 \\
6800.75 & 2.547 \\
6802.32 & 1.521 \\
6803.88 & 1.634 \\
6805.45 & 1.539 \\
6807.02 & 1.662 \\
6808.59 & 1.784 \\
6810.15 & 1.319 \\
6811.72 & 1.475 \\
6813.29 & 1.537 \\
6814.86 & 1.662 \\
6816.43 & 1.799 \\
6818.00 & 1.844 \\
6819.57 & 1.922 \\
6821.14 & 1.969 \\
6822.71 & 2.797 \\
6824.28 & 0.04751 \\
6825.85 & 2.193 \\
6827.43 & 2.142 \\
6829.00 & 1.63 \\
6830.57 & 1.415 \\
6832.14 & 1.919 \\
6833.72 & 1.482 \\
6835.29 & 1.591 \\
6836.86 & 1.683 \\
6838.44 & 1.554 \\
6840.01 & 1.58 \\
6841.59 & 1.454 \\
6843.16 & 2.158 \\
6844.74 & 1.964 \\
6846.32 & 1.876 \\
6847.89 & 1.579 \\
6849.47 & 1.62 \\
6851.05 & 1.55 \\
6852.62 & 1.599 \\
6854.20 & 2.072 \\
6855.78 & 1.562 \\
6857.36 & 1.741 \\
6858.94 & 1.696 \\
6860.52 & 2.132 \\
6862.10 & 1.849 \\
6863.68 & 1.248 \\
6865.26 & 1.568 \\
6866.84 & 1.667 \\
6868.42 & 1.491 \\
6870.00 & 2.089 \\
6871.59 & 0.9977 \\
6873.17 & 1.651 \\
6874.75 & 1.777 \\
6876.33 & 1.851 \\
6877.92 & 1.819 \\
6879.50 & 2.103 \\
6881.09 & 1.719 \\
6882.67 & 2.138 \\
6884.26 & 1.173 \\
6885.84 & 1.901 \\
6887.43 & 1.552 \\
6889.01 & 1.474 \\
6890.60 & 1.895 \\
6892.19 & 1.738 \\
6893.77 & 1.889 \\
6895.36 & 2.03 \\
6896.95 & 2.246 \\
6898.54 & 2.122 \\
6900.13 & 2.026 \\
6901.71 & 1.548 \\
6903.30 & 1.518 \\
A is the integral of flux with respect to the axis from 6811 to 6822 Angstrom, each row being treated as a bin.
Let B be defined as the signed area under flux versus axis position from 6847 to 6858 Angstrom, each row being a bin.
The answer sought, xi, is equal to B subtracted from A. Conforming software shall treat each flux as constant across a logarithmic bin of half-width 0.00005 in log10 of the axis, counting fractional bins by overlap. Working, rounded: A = 19.3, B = 18.4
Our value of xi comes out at 0.8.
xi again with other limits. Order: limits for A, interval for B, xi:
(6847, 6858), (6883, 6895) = -1.9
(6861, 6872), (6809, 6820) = -0.6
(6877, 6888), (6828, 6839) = 1.7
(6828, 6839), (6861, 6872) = 0.3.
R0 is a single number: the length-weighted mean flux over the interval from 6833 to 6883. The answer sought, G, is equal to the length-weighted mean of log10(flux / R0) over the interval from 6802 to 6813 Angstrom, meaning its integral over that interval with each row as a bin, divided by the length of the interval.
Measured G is -0.04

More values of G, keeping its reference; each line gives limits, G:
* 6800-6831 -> -0.06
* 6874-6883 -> 0.04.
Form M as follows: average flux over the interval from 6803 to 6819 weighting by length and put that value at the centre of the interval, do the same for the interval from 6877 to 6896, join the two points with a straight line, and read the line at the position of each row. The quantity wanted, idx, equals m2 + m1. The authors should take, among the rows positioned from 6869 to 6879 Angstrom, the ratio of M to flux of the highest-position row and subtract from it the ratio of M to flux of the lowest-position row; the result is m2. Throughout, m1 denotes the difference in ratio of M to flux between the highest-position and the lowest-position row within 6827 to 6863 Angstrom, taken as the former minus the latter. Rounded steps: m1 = 0.16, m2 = 0.13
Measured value 0.29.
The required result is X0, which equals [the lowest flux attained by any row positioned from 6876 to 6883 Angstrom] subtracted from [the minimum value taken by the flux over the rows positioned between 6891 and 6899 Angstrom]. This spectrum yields 0.02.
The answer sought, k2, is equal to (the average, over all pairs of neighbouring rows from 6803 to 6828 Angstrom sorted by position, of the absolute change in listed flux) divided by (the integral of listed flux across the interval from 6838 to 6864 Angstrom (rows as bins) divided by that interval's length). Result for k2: 0.28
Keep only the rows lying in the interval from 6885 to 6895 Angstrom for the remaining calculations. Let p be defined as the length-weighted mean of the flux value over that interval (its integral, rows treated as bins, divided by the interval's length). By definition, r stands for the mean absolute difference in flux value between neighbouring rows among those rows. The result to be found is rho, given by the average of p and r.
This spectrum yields 0.99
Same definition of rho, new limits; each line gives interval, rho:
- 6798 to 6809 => 1.08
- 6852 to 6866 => 1.04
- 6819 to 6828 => 1.50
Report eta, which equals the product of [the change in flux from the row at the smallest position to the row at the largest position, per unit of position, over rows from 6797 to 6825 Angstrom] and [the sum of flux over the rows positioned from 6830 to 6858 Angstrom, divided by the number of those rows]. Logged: -0.12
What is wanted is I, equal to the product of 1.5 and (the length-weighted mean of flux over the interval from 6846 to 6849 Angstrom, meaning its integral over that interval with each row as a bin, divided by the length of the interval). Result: 2.54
